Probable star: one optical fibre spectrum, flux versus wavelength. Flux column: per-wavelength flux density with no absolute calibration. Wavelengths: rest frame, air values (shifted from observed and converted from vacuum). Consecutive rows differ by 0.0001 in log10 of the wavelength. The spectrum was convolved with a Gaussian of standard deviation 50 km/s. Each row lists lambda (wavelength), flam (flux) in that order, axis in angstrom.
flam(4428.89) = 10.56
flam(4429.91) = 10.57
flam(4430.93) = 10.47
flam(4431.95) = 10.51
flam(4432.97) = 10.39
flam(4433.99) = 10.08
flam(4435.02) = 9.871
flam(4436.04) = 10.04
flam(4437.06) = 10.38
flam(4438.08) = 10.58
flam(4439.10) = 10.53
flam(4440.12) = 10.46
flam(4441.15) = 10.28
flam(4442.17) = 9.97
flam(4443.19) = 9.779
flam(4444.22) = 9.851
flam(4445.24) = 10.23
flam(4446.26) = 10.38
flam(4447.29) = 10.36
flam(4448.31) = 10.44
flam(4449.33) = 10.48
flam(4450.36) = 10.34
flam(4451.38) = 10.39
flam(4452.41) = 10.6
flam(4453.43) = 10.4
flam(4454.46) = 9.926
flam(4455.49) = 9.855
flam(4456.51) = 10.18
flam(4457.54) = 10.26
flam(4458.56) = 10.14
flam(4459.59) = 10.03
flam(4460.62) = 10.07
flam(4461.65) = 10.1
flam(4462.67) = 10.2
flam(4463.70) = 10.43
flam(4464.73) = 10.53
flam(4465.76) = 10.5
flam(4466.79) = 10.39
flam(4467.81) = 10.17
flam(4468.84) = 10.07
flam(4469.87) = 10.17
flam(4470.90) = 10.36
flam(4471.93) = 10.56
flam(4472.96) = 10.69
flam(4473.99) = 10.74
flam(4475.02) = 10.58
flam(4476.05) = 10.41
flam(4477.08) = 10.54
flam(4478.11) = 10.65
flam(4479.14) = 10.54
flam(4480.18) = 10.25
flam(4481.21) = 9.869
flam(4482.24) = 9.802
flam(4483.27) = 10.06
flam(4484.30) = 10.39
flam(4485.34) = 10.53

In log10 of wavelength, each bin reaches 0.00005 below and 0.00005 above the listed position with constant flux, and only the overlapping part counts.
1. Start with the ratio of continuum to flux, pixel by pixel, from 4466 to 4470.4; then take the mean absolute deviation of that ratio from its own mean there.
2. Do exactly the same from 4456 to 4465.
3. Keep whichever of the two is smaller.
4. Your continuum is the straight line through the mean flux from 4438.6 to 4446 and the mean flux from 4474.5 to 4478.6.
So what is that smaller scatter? 0.010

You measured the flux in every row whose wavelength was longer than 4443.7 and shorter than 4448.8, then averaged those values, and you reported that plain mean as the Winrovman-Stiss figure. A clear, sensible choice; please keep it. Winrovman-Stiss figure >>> 10.25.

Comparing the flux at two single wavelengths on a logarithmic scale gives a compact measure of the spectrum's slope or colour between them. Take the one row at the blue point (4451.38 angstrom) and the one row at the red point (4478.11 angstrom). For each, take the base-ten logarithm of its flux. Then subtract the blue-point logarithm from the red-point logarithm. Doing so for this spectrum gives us 0.011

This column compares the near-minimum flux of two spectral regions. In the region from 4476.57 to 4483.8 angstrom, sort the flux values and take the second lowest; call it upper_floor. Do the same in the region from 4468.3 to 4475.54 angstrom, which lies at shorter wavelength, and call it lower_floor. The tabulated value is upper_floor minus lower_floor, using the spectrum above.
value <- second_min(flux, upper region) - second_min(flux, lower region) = -0.3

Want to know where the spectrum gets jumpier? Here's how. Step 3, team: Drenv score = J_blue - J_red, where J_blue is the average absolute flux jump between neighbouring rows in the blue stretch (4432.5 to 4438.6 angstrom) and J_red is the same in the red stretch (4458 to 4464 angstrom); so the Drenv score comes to 0.14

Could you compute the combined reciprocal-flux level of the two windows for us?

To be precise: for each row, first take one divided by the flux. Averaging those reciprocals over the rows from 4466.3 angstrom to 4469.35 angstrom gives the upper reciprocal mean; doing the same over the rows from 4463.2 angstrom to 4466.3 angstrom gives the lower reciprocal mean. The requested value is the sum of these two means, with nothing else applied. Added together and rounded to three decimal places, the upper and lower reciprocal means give 0.193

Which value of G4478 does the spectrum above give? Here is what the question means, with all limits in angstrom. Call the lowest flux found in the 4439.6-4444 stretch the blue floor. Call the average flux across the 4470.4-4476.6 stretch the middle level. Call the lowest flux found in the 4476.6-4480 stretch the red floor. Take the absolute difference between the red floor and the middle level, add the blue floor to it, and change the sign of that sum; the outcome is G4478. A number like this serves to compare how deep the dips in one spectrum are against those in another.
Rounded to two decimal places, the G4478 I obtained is -9.80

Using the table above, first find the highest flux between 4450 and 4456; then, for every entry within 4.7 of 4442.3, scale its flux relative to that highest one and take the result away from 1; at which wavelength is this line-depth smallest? 4438.08 angstrom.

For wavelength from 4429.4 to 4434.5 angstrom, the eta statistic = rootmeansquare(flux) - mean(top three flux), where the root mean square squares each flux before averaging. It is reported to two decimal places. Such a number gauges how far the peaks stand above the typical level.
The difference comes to -0.11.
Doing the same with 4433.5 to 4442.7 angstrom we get -0.28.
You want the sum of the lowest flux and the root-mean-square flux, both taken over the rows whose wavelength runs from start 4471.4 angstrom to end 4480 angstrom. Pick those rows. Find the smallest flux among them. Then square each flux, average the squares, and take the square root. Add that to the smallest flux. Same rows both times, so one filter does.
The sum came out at 21.0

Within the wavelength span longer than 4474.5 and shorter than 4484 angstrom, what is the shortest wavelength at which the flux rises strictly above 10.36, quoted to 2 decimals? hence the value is 4475.02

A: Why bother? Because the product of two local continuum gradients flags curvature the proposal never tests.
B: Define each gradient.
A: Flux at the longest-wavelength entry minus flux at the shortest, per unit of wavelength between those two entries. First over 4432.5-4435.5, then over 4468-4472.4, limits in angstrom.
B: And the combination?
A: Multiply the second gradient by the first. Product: -0.040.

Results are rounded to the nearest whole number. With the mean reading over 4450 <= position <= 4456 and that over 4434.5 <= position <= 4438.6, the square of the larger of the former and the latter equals 105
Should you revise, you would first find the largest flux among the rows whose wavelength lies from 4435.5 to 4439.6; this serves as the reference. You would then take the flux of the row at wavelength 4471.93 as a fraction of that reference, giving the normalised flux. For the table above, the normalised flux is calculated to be 1.00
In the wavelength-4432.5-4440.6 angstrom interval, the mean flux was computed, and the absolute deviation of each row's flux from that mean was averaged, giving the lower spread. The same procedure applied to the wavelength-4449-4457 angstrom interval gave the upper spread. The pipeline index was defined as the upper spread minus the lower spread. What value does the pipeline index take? -0.01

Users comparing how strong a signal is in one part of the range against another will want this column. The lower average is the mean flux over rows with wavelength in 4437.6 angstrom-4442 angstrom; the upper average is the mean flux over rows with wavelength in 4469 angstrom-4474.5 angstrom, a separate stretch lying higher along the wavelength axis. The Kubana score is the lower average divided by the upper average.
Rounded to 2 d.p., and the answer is 1.00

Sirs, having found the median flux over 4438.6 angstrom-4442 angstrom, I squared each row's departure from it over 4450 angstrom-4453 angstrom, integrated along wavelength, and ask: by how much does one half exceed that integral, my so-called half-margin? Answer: 0.46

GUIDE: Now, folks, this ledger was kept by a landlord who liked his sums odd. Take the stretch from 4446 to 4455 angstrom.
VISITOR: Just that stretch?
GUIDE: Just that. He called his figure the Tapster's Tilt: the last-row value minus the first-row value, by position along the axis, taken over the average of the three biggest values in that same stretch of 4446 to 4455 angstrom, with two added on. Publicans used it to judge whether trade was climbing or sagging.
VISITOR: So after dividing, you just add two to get 1.96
